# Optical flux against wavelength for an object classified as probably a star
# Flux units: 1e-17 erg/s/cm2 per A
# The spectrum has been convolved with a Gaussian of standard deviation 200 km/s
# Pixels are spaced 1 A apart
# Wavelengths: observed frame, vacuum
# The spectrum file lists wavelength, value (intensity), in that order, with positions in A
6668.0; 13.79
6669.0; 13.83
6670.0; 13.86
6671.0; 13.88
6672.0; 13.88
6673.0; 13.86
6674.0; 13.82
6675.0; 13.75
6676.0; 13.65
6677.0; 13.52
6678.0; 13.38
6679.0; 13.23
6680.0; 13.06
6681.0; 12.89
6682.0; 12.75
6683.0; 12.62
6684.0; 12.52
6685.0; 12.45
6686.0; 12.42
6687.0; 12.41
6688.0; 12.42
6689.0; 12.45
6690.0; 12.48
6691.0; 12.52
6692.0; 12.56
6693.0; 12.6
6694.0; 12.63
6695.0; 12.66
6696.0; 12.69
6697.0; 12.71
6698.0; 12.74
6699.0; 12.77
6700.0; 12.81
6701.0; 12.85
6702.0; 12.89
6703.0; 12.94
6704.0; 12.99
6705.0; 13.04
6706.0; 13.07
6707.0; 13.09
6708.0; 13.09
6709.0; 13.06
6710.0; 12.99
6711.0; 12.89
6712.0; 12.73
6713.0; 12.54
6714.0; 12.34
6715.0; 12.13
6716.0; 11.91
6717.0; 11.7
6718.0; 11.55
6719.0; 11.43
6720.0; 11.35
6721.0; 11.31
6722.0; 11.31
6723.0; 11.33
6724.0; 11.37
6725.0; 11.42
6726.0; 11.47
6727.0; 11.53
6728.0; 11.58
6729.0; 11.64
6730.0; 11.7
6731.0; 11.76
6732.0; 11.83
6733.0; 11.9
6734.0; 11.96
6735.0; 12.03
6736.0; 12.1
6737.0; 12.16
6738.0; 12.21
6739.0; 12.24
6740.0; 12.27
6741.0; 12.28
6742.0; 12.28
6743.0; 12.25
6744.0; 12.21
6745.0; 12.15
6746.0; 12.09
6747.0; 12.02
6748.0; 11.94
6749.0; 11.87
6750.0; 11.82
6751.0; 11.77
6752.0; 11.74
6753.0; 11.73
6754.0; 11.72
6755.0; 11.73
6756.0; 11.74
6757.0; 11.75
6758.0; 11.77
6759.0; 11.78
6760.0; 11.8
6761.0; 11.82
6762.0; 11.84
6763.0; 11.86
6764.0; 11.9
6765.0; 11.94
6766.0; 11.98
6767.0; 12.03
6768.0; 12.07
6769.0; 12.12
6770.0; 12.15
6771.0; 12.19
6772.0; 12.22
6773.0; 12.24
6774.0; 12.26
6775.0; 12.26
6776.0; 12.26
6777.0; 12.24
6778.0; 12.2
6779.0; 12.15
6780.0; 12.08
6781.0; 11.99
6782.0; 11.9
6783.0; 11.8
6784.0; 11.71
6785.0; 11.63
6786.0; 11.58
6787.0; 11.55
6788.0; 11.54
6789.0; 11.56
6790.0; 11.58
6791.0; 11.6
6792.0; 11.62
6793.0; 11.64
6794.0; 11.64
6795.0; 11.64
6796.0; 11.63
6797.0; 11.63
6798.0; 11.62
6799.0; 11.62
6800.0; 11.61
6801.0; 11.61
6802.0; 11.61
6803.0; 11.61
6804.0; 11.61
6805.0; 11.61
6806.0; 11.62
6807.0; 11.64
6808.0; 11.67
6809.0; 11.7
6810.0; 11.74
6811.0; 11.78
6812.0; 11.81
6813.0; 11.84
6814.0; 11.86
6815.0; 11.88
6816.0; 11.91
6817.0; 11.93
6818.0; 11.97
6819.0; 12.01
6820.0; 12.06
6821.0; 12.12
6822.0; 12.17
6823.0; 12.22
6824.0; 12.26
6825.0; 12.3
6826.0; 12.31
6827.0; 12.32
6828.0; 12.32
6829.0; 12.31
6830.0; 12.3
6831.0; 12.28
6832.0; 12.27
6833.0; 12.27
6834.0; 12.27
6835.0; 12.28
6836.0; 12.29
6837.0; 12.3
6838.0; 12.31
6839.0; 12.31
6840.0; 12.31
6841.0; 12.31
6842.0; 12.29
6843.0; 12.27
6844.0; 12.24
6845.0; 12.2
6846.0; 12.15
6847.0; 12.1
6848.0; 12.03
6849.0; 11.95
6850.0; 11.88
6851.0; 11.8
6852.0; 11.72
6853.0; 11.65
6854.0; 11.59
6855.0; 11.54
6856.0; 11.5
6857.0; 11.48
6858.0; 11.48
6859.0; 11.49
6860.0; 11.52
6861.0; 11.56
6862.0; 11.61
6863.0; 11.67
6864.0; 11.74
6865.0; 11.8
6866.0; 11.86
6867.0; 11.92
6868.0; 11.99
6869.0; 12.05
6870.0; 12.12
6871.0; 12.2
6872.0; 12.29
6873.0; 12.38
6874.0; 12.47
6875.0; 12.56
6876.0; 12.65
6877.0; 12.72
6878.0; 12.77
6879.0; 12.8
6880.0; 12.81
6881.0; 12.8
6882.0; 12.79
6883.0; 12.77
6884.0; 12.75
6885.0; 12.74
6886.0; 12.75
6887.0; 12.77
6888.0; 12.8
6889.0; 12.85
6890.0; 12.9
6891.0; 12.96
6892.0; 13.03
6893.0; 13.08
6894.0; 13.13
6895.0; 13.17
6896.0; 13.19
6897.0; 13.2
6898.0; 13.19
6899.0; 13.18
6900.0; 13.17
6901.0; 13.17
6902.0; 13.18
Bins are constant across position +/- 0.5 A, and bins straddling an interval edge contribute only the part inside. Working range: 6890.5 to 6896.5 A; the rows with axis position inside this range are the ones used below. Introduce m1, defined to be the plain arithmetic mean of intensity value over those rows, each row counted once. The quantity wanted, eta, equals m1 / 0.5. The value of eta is 26.2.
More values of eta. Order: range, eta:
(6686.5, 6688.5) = 24.8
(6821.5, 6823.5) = 24.4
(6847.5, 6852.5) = 23.8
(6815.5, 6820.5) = 24.0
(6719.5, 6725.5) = 22.7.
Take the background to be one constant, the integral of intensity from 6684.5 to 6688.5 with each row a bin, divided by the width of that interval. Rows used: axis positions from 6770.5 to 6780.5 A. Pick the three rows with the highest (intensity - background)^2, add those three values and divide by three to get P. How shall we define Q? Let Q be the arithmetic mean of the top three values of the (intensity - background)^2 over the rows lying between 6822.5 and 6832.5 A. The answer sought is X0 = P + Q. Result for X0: 0.1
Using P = 0.08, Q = 0.0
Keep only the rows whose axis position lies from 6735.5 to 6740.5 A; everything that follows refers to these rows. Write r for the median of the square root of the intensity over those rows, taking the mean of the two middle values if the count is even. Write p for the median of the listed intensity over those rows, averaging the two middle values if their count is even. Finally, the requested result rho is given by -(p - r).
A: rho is -8.72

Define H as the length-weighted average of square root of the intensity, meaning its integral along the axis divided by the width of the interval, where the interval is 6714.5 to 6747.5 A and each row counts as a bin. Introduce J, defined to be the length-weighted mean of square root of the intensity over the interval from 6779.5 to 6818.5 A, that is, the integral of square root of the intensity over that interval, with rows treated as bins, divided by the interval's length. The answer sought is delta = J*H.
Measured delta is 11.8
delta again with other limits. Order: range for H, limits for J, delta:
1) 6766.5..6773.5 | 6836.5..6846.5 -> 12.2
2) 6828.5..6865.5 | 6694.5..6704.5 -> 12.4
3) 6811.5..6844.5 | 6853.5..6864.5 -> 11.9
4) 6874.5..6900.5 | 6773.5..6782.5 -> 12.5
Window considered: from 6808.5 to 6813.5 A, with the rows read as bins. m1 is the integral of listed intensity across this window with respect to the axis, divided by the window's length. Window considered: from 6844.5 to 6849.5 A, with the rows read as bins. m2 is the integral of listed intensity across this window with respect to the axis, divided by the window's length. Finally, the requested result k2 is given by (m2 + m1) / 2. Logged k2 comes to 11.9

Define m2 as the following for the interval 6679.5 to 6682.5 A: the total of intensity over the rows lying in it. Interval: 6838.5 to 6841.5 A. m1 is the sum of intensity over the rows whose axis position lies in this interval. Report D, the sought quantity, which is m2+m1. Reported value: 75.6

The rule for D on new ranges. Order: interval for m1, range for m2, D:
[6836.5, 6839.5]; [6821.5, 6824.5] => 73.6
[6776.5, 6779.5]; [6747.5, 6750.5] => 72.2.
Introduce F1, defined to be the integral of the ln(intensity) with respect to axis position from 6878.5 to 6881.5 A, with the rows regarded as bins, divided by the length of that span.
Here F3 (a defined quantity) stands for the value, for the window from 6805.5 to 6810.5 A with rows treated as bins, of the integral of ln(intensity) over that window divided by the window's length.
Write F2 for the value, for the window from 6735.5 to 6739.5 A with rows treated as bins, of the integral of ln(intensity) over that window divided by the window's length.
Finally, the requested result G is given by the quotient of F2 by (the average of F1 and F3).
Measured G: 1.00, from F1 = 2.55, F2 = 2.500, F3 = 2.46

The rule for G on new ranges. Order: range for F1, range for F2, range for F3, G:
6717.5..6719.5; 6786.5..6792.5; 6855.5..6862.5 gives 1.00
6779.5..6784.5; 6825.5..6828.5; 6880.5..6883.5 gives 1.00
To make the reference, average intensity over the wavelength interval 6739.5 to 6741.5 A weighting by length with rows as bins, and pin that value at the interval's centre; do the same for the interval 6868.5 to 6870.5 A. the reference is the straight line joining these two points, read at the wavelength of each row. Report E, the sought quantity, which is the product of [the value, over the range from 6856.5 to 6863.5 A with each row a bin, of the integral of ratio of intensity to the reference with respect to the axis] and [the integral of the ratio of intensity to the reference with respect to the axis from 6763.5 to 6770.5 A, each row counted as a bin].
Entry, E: 46.0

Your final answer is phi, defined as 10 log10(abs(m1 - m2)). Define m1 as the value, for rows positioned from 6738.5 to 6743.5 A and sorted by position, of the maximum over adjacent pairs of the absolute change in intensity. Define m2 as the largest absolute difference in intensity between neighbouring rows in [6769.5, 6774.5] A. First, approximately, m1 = 0.030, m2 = 0.040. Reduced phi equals -20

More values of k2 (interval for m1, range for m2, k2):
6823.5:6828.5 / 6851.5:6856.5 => 12.0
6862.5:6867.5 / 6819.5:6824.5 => 12.0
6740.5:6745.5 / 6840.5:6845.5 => 12.2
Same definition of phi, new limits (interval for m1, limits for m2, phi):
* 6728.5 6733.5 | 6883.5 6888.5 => -14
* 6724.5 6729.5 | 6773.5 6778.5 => -17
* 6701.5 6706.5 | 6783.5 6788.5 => -15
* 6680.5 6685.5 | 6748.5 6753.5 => -10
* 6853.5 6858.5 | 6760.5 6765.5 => -20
